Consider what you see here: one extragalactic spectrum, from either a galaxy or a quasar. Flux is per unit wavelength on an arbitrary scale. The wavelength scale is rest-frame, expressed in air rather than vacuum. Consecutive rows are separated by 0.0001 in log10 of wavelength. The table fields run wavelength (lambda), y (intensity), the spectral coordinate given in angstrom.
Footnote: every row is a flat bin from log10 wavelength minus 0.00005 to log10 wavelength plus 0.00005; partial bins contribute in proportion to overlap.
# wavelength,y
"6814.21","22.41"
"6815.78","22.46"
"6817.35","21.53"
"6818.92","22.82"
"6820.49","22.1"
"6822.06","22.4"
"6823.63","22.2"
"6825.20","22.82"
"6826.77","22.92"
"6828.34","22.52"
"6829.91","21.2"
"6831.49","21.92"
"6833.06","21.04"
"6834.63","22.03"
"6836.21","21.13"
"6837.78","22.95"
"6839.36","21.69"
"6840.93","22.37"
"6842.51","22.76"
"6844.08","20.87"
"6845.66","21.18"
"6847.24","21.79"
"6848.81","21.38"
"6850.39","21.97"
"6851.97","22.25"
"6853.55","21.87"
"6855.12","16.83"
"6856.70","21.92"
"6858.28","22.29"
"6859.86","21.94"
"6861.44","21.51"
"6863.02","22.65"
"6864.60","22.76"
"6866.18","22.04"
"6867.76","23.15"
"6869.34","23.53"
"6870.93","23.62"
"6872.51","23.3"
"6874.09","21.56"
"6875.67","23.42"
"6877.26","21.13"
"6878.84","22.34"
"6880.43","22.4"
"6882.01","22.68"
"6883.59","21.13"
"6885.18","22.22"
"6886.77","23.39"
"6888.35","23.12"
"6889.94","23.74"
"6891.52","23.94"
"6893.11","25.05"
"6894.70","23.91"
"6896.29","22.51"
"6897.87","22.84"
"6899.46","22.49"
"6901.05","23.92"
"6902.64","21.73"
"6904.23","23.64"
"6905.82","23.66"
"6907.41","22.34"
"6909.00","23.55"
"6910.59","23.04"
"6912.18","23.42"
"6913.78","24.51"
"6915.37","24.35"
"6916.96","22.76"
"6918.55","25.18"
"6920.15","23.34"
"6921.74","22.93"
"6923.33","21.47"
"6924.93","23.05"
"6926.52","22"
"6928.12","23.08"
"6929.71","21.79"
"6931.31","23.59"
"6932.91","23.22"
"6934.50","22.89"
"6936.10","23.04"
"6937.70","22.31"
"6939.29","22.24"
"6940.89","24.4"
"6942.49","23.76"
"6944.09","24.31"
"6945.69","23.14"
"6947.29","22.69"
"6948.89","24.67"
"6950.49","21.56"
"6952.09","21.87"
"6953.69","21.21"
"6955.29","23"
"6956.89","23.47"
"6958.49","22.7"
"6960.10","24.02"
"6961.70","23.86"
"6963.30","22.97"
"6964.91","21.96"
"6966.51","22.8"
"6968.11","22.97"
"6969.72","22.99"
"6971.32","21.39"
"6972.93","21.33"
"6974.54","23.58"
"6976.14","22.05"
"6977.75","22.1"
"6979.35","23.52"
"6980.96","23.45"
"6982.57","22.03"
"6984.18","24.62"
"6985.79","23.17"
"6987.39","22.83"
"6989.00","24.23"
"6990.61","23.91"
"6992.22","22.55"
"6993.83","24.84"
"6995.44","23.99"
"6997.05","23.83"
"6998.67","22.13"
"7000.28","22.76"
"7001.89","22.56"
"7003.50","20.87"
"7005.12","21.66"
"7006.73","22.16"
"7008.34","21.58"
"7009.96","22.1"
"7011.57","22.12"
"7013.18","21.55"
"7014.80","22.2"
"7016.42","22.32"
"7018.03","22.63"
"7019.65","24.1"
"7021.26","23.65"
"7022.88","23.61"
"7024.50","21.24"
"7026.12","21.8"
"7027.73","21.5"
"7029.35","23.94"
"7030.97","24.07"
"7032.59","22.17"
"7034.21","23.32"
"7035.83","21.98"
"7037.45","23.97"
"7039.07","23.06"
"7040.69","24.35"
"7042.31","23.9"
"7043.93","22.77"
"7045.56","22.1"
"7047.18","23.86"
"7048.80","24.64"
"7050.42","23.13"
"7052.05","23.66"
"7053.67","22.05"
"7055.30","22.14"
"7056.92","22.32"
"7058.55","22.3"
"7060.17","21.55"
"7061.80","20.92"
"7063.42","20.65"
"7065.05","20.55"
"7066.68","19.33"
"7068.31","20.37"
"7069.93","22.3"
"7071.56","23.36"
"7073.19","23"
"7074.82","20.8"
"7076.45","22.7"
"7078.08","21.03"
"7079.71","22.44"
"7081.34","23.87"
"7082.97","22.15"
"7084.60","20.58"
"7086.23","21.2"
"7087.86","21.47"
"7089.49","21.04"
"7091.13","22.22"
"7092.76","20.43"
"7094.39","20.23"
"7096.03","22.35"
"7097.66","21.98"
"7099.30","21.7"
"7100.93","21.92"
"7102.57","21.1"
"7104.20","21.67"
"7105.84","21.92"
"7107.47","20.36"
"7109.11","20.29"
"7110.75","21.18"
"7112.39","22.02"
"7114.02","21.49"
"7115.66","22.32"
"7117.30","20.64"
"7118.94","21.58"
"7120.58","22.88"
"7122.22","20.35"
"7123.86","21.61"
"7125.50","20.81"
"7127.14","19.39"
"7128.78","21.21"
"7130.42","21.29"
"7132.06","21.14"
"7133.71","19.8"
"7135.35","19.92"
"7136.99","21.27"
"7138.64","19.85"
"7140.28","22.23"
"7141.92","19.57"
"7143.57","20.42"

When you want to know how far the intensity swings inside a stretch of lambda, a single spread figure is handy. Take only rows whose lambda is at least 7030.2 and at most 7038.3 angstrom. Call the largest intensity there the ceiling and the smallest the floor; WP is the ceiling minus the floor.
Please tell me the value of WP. 2.09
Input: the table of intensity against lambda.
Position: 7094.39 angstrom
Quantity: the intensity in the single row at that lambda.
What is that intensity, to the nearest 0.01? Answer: 20.23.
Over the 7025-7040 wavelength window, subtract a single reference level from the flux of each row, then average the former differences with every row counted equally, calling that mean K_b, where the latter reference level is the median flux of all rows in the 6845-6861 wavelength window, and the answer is 1.0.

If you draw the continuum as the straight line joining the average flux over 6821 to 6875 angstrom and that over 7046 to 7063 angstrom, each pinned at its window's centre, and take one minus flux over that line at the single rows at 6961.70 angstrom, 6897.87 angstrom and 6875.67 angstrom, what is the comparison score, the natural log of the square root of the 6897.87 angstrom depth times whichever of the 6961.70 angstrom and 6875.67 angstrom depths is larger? -3.2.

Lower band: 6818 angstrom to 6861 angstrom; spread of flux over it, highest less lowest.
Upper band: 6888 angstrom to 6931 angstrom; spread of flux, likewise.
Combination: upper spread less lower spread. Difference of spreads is -2.4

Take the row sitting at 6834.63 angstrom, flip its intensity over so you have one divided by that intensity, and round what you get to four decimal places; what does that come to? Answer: 0.0454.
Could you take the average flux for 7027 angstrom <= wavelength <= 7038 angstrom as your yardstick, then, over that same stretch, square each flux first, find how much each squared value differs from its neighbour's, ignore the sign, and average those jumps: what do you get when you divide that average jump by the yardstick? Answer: 2.97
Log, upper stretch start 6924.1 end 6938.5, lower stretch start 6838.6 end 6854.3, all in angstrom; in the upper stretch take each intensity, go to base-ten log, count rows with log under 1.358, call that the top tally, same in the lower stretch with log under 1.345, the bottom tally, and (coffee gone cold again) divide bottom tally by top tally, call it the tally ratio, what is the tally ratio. 2.3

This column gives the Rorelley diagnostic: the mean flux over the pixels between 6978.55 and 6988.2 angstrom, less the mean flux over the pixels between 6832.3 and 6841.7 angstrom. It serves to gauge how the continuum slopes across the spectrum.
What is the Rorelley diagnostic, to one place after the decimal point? 1.4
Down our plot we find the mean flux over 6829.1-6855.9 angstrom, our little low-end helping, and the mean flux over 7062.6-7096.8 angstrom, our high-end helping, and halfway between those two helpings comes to 21.5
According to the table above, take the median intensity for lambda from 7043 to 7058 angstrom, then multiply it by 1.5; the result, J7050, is 34.2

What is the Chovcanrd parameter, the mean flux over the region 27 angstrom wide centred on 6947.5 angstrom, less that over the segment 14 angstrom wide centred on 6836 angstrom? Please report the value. 1.1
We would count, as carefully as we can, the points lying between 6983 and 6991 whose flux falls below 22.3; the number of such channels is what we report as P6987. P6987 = 0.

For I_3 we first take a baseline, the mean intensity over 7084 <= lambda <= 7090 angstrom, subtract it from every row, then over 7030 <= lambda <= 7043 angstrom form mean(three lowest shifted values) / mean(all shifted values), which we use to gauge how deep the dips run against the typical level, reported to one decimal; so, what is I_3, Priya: 0.6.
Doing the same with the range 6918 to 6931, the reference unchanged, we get 0.4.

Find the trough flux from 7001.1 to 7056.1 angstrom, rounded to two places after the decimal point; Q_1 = 20.87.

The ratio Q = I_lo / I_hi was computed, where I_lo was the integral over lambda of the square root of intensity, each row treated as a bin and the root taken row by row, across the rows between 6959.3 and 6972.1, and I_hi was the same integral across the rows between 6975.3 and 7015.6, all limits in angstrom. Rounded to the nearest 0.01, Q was 0.32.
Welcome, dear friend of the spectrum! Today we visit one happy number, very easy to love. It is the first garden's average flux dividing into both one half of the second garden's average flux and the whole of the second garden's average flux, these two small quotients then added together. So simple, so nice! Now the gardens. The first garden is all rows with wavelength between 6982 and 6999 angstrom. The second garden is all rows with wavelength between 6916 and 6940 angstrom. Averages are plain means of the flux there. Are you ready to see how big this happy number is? 1.46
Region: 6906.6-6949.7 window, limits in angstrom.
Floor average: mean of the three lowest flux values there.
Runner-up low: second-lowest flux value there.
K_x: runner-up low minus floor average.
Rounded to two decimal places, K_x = 0.04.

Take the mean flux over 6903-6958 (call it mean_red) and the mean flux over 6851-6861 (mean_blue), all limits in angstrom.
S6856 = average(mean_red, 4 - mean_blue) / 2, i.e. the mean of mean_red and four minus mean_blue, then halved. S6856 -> 1.5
